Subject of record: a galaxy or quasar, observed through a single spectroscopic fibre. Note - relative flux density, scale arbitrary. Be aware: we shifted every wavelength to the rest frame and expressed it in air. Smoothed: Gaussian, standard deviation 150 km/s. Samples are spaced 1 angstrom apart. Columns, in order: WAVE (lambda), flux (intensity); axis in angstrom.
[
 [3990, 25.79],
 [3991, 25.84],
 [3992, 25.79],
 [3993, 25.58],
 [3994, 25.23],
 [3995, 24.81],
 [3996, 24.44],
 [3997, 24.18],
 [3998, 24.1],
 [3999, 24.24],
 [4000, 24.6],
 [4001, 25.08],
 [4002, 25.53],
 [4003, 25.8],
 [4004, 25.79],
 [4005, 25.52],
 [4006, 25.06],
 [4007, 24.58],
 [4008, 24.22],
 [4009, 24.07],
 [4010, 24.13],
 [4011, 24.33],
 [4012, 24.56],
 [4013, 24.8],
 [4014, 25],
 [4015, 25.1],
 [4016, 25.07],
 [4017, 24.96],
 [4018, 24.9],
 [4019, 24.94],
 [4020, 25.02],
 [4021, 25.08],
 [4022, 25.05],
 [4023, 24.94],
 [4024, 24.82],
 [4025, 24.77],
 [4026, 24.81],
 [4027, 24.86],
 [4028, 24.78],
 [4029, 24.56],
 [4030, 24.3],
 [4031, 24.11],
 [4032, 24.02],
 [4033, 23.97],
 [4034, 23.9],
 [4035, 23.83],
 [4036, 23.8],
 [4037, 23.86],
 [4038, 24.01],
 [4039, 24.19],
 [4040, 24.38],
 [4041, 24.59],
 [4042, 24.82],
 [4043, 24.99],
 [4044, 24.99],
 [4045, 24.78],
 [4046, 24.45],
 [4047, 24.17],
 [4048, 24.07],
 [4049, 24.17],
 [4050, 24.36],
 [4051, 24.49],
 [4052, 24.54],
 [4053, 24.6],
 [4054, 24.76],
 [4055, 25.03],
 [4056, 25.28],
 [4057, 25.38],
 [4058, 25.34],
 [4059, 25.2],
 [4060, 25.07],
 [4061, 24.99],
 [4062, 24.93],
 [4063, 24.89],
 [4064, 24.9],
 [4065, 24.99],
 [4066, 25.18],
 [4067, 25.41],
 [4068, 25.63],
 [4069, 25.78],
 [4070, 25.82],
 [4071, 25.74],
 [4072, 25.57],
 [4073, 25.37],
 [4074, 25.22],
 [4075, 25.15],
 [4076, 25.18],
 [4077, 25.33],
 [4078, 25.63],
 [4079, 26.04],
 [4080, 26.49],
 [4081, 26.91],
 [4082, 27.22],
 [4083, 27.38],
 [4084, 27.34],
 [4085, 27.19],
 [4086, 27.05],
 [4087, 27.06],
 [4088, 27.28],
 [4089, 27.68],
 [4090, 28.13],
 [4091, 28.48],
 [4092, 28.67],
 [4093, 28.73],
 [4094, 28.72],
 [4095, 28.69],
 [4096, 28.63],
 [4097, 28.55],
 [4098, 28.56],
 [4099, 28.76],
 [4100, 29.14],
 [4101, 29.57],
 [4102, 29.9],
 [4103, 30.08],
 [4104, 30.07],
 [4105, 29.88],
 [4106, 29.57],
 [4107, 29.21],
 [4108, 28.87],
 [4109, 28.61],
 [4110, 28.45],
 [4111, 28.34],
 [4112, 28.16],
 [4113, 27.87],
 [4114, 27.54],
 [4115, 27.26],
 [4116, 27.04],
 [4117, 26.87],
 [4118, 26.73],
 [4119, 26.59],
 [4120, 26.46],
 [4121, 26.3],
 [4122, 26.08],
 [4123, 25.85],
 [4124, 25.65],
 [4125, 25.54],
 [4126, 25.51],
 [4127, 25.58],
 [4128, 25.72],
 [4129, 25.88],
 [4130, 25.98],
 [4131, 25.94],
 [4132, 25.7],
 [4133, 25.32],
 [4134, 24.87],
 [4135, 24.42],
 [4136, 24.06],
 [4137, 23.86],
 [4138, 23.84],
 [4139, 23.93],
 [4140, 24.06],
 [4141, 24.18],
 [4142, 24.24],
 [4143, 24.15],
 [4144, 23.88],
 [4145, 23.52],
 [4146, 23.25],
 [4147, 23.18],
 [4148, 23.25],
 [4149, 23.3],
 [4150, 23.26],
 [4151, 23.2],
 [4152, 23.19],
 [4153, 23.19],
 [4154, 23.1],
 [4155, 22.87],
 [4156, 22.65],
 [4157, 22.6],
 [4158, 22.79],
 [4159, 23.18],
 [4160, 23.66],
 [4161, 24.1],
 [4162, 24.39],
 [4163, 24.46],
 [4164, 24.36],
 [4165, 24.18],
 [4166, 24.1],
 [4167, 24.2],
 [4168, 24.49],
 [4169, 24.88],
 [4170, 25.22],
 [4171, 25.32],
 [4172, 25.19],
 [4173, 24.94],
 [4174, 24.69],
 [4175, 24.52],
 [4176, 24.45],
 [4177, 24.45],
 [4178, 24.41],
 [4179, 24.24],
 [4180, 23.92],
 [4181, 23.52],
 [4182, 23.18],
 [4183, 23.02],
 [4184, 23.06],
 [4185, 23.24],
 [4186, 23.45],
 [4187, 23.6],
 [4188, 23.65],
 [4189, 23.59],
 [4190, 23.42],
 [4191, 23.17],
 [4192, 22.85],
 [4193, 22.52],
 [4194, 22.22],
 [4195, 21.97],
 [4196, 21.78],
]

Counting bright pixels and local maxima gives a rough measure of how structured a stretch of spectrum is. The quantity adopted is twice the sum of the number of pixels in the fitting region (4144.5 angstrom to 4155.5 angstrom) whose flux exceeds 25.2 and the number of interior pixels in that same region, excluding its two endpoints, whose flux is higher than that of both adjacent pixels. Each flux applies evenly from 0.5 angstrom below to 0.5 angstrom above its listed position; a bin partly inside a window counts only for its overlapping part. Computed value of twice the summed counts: 2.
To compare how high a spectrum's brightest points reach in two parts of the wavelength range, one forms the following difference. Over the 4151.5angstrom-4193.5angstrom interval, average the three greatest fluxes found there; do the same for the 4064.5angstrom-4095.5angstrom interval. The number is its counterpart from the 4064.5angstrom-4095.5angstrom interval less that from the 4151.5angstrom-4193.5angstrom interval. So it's 3.5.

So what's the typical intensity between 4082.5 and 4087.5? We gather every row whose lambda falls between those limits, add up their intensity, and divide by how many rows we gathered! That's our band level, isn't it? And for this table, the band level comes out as 27.2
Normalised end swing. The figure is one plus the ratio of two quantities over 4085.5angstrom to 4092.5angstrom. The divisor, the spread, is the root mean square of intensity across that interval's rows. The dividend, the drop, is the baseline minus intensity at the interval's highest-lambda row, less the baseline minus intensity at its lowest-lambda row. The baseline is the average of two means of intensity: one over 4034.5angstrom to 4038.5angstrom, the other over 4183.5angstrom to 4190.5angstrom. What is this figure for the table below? 0.942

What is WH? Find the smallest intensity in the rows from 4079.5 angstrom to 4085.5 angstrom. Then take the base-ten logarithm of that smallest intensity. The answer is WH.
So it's 1.42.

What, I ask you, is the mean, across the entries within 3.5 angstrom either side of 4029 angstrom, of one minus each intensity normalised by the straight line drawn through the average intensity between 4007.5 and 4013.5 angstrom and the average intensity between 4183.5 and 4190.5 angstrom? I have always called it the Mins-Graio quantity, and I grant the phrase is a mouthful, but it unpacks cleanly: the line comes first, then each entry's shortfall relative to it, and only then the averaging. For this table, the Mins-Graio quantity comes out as -0.010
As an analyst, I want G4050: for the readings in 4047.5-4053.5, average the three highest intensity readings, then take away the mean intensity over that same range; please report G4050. 0.17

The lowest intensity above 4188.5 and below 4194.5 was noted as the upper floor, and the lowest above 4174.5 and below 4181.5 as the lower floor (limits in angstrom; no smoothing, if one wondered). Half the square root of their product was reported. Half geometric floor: 11.4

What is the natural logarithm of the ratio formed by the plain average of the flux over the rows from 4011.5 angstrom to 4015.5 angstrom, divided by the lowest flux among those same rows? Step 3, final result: 0.012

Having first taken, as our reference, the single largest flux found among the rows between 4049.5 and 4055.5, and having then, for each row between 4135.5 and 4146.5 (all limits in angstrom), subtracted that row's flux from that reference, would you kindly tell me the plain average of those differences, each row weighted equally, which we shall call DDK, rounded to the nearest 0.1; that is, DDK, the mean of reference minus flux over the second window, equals 1.1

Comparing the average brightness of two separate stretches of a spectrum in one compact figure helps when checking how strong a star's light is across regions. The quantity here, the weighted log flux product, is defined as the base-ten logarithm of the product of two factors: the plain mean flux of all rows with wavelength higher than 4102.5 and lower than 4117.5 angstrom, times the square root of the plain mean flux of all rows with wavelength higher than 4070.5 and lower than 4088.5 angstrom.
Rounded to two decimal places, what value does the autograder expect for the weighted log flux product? 2.17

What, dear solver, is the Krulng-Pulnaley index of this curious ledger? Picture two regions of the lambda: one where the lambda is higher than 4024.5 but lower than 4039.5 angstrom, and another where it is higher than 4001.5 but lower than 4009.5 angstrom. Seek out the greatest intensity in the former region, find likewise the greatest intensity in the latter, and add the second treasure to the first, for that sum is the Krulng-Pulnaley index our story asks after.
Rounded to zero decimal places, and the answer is 51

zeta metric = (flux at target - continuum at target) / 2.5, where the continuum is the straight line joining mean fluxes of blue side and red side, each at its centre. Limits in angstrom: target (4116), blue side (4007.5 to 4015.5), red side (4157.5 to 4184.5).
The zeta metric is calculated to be 1.1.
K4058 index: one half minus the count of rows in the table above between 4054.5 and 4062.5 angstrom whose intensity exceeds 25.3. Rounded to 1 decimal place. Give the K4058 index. -1.5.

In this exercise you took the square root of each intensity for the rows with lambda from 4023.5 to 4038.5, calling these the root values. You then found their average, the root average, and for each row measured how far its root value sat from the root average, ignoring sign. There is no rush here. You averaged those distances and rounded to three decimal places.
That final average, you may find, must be 0.038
